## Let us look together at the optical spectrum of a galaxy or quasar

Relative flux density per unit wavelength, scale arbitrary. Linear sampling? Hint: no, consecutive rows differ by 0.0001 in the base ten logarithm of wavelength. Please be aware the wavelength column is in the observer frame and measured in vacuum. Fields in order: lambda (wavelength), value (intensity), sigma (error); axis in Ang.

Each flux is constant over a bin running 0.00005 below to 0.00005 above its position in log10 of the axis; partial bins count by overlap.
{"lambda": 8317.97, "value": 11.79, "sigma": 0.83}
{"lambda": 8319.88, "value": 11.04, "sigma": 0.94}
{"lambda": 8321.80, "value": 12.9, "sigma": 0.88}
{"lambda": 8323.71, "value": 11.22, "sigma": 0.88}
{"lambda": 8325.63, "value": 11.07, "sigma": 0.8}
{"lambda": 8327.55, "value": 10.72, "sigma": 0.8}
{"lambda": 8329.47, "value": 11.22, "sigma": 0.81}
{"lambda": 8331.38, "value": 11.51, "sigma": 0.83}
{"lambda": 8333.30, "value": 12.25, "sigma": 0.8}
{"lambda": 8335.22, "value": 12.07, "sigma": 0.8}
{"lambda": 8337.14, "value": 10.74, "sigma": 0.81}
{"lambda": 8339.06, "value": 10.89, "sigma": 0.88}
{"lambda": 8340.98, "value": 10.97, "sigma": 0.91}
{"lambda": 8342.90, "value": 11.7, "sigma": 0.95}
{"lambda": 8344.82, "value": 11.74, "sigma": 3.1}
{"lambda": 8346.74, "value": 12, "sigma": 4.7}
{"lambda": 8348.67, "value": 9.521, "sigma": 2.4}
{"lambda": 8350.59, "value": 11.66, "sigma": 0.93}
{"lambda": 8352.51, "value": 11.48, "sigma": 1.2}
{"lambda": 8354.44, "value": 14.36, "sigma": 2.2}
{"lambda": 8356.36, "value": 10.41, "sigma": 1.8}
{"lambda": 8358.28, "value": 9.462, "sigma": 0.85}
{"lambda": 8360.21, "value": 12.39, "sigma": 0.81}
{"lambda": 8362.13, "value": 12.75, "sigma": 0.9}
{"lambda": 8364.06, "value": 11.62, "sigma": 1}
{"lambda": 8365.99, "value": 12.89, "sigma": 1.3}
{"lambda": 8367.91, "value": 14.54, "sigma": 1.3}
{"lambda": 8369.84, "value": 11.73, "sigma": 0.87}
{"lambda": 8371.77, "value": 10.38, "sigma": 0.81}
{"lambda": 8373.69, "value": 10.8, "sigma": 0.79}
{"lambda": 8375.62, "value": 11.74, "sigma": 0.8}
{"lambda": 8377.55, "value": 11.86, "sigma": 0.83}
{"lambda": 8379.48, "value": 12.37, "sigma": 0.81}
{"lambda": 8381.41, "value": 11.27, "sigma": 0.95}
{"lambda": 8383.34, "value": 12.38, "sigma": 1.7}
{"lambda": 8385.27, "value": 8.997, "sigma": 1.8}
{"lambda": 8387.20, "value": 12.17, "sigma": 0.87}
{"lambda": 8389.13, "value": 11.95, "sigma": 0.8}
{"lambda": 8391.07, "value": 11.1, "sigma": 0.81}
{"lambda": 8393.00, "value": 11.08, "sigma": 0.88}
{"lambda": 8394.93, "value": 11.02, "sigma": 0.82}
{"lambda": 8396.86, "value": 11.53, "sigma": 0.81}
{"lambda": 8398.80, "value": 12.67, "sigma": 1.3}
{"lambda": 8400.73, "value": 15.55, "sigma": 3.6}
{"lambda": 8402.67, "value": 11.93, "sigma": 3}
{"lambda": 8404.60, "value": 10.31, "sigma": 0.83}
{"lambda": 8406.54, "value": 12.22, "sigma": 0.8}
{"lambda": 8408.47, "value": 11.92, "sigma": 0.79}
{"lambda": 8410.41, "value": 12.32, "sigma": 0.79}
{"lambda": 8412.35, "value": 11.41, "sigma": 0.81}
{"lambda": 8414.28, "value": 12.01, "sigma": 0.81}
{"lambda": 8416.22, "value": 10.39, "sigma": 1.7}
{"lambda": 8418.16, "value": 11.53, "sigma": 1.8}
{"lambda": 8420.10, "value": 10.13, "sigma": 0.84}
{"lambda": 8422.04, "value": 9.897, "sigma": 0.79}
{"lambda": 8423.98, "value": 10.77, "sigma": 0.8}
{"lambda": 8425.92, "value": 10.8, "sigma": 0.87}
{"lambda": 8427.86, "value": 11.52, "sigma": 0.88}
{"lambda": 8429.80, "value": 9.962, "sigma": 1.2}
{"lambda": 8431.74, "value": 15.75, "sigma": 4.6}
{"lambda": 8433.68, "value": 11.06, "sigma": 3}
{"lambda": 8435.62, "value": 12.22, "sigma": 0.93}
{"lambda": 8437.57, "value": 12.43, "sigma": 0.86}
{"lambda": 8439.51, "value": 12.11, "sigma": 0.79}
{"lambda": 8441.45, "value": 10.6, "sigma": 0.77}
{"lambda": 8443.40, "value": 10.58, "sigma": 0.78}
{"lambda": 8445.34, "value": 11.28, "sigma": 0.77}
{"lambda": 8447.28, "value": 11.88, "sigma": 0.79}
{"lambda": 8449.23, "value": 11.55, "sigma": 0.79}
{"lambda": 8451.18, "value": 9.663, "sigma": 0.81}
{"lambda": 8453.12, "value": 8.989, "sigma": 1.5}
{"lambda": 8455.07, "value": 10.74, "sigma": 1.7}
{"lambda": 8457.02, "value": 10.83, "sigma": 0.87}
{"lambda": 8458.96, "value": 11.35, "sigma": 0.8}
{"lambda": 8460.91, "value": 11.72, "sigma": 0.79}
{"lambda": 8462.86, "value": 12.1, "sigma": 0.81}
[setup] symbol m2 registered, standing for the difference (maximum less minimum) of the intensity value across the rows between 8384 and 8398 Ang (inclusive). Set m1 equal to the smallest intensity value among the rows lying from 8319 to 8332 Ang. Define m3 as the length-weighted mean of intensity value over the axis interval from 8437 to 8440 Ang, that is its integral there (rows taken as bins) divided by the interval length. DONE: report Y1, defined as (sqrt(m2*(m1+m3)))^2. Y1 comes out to 73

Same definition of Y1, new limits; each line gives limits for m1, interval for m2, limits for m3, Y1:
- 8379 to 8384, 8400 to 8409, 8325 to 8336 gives 119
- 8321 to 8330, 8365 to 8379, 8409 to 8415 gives 94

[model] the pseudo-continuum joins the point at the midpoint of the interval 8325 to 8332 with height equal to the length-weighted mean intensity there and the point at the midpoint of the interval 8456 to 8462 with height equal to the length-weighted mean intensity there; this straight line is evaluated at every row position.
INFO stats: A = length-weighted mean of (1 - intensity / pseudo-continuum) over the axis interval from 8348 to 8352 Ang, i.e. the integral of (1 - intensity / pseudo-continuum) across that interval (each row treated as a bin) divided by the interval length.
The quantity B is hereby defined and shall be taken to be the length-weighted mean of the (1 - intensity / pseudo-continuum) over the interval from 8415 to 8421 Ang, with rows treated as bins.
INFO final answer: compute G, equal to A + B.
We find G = 0.08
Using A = 0.03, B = 0.045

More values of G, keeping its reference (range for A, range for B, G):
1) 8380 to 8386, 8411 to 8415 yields -0.03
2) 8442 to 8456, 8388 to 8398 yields 0.04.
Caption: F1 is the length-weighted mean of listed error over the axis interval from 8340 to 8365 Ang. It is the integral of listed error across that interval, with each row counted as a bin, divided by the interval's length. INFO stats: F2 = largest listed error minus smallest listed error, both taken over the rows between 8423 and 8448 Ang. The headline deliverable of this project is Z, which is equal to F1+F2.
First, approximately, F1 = 1.67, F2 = 3.83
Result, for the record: 5.5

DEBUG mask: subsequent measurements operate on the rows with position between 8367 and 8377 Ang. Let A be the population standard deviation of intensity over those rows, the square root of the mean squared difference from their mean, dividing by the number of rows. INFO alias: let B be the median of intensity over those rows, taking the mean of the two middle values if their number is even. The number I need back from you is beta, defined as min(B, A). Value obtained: 1.5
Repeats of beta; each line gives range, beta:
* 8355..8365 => 1.2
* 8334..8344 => 0.5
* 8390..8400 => 0.6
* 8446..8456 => 1.1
